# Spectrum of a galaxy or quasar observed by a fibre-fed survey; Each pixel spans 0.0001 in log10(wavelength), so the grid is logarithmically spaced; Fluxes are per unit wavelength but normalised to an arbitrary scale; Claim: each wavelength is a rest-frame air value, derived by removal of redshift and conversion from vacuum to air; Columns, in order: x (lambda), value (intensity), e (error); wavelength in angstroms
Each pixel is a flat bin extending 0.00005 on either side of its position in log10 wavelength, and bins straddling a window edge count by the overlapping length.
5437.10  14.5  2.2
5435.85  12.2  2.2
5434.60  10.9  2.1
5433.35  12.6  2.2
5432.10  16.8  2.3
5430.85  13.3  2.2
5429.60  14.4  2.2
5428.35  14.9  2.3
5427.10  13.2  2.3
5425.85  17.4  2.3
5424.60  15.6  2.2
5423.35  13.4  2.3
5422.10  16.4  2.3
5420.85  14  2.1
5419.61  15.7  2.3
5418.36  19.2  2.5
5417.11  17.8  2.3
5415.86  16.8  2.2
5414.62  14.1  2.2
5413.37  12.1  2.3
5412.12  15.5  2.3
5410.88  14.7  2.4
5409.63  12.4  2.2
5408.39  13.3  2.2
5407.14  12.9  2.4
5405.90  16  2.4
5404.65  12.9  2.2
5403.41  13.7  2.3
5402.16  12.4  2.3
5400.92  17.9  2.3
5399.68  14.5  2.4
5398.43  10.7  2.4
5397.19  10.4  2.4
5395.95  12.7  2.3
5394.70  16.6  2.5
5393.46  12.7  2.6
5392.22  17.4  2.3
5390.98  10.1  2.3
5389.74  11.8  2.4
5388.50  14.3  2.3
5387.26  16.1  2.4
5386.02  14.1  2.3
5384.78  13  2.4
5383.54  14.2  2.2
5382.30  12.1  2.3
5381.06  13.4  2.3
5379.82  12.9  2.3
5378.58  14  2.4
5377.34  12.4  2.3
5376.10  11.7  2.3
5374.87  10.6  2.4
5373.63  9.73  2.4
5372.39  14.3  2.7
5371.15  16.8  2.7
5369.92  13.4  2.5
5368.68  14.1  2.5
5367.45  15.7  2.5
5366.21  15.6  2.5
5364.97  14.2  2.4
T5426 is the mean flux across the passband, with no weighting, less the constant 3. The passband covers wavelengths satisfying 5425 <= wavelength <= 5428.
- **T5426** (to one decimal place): 12.3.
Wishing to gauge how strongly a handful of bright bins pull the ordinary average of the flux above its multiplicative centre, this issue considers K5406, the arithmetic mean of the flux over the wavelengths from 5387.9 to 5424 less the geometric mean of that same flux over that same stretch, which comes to 0.19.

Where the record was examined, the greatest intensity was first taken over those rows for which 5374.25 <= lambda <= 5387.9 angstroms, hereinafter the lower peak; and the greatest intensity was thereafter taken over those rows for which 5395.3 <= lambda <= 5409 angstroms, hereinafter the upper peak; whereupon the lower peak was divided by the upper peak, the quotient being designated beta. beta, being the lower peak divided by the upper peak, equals 0.90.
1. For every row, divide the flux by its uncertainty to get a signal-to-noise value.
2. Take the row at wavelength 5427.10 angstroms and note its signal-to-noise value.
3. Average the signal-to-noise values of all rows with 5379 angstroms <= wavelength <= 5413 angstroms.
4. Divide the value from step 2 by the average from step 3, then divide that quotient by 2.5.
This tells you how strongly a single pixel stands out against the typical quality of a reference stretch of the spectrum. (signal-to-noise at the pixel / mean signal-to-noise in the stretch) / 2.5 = 0.39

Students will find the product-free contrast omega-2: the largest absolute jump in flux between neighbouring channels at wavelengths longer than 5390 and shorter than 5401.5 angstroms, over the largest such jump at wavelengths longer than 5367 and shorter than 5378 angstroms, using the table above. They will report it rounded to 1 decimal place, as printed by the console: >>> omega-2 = 1.6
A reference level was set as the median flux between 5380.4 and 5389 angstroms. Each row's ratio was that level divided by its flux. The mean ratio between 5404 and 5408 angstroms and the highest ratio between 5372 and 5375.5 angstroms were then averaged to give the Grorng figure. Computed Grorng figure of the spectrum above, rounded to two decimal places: 1.24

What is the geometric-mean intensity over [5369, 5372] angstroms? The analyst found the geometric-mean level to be 15.0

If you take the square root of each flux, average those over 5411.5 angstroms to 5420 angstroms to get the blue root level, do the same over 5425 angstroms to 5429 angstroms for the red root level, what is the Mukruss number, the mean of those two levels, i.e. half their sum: 3.93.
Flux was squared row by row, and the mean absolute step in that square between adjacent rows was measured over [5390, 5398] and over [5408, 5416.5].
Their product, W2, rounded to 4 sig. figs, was 7056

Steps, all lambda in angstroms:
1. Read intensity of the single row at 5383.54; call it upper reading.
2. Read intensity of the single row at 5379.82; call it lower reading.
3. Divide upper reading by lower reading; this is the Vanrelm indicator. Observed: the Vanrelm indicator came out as 1.1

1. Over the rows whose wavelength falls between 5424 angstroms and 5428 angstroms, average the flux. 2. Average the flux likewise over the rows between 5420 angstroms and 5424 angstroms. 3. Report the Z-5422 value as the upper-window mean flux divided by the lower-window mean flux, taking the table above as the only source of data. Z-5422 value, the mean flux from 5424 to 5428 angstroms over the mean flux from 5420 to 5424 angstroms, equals 1.05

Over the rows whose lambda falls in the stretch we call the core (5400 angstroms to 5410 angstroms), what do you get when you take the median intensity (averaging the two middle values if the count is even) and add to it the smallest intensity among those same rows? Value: 25.5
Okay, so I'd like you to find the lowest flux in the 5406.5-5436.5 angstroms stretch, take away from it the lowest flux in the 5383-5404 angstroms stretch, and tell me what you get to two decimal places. 0.80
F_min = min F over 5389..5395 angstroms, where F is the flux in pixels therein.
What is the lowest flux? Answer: 10.1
